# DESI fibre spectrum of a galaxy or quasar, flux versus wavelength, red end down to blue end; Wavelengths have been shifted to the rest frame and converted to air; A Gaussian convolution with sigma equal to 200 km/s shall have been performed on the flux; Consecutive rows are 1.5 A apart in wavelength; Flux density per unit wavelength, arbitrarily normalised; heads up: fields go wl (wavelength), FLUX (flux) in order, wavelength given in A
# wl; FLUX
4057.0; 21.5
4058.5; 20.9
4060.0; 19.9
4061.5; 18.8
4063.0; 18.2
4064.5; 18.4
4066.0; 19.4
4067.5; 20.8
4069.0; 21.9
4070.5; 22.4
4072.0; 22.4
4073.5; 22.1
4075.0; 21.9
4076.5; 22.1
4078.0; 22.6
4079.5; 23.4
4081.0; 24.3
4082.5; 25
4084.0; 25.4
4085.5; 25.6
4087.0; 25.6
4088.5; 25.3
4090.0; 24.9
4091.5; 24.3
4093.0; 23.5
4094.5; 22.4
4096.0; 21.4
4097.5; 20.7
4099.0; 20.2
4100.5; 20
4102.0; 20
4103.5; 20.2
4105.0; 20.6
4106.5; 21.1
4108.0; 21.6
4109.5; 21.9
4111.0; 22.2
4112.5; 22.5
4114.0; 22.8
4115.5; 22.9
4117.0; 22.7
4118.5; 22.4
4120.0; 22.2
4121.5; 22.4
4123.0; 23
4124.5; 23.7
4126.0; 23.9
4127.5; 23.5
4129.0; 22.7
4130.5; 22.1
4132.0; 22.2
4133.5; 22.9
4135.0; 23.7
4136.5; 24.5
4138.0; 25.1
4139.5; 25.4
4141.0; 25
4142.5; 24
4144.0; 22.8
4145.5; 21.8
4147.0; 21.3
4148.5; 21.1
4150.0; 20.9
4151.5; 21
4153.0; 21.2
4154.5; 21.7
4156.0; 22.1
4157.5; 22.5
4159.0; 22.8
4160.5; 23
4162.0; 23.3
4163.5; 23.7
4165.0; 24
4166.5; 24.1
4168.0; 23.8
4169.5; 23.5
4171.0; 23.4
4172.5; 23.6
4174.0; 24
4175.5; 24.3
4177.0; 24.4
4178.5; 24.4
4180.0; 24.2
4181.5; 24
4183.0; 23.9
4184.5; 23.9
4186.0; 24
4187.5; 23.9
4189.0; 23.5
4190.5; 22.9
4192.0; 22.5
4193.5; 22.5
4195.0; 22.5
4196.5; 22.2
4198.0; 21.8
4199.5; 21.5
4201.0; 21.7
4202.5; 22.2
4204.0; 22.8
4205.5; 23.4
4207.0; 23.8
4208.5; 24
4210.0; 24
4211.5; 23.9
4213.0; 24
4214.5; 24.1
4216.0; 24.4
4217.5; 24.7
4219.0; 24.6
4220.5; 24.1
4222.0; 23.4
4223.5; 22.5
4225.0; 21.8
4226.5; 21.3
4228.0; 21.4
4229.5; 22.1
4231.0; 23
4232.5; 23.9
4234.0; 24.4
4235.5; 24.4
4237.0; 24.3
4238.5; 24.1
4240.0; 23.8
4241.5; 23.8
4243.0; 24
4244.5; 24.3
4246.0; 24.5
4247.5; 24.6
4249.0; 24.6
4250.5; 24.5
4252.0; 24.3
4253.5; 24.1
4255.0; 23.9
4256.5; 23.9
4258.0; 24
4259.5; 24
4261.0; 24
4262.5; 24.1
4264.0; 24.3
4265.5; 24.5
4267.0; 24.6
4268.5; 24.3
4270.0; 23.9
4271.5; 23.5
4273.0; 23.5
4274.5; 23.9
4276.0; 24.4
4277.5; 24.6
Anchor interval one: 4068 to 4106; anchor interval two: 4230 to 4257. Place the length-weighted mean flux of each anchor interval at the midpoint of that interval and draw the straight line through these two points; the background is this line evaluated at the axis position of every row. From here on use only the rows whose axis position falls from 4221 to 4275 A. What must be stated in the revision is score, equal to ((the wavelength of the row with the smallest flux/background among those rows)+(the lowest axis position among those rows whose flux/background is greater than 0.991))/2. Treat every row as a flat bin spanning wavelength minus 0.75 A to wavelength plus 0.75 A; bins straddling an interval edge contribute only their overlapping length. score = 4229.5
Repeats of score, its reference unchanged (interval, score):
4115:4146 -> 4130.5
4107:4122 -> 4111.0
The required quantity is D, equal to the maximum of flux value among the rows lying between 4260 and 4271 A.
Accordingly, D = 24.6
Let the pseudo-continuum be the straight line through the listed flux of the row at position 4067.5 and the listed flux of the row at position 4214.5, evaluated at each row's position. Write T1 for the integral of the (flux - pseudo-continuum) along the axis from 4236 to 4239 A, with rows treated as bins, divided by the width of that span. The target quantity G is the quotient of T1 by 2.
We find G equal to -0.2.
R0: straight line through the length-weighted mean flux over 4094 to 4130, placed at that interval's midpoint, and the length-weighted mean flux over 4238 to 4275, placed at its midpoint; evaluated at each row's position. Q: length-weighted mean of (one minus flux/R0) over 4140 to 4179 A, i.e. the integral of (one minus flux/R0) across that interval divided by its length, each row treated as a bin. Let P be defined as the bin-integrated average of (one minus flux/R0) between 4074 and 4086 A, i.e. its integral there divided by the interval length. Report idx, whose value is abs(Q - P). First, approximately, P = -0.10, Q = -0.014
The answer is 0.090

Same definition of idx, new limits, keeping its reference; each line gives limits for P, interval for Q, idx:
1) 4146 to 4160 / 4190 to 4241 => 0.027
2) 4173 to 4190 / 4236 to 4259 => 0.036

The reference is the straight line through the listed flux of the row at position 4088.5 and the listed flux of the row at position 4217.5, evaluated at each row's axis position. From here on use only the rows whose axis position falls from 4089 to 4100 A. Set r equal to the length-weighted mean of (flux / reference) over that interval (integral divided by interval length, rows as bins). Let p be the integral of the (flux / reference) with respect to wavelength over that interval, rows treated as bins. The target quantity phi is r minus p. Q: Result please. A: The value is -8.9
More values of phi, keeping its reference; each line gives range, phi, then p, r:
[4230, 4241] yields -9.7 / 10.7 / 0.97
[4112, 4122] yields -8.1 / 9.0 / 0.90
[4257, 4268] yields -9.9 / 10.9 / 0.99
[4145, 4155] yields -7.7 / 8.5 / 0.85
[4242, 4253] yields -9.9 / 10.9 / 0.99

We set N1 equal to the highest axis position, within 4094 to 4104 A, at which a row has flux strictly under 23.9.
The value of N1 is 4103.5 A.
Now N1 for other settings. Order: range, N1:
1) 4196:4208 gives 4207.0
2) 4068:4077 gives 4076.5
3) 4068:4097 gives 4096.0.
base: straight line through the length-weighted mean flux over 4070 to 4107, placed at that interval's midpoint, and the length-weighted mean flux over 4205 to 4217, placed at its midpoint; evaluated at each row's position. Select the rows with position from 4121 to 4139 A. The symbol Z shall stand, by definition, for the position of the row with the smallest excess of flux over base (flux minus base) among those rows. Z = 4130.5 A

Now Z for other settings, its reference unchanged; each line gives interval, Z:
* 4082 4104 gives 4102.0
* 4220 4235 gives 4226.5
